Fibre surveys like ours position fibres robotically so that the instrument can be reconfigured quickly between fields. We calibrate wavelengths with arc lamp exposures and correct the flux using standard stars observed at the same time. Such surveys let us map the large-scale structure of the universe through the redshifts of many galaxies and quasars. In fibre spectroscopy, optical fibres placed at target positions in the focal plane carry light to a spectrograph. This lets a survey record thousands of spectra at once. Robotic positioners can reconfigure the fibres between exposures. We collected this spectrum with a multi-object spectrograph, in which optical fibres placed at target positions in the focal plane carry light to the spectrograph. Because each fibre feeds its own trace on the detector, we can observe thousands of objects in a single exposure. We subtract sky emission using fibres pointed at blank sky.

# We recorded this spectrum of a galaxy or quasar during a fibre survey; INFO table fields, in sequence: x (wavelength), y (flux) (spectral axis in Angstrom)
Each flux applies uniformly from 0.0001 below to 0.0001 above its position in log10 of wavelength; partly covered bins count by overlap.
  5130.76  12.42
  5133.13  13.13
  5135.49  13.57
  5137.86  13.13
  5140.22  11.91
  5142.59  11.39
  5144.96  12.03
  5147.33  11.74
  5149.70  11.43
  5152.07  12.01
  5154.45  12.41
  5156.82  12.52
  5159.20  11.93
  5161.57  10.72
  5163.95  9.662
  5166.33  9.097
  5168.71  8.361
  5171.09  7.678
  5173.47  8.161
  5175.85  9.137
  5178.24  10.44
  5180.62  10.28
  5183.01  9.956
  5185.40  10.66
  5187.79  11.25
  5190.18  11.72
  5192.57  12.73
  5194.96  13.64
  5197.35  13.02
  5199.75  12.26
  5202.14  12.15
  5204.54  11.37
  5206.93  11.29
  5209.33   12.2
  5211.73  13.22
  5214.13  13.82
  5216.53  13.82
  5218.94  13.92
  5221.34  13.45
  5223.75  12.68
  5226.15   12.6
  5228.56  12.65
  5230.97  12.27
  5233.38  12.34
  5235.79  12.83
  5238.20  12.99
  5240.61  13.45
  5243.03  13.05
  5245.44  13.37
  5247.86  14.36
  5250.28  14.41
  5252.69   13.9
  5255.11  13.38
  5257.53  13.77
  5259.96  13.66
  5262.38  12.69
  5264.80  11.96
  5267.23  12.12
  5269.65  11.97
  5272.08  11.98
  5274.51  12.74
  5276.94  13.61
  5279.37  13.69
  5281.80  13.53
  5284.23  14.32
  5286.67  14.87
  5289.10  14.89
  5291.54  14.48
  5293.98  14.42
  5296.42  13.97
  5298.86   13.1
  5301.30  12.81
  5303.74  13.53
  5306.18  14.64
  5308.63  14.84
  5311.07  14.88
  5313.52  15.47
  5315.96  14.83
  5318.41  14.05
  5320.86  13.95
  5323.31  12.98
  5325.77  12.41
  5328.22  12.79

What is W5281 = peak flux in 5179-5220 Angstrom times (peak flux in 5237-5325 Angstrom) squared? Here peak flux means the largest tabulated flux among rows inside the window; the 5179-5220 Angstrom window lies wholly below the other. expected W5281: 3331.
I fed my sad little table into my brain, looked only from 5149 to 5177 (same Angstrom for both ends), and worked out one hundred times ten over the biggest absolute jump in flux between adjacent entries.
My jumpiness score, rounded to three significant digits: 826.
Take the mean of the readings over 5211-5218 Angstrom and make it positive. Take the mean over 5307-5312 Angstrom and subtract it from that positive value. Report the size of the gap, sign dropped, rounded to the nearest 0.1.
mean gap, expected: 1.2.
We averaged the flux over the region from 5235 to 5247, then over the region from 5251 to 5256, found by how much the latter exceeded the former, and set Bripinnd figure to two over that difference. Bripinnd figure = 4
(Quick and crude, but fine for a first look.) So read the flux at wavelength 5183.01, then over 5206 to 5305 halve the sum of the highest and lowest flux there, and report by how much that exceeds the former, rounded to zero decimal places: 3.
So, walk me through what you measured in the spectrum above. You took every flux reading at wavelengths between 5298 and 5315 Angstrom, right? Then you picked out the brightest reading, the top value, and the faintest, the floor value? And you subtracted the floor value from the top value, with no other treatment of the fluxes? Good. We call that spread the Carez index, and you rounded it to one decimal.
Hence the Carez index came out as 2.7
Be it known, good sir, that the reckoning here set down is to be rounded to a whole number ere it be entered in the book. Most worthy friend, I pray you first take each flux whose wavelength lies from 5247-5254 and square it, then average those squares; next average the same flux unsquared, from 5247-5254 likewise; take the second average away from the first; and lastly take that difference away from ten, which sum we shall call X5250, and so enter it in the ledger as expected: -178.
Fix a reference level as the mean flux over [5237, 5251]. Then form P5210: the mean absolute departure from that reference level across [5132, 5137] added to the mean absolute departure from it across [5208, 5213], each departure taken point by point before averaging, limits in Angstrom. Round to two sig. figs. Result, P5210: 1.1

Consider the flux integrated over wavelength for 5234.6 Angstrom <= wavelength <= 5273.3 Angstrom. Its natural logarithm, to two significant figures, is 6.2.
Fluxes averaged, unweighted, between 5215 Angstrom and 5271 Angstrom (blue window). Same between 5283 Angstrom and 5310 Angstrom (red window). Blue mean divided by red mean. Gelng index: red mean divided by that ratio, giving 15.3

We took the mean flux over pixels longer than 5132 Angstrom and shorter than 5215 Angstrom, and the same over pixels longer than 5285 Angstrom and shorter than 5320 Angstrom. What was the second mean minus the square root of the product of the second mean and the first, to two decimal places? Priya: 1.54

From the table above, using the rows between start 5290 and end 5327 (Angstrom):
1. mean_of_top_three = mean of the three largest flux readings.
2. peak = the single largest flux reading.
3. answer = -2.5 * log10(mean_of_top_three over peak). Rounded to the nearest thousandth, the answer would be 0.029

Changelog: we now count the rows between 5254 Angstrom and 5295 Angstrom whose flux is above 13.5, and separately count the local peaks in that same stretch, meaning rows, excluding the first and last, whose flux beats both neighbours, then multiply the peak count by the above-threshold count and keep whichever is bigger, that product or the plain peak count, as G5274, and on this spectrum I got 40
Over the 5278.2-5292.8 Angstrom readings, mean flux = 14.3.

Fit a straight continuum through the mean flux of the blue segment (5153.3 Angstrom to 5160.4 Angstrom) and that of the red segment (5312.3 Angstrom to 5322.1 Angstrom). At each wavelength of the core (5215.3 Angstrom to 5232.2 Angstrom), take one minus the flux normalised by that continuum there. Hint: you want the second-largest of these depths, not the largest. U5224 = 0.051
